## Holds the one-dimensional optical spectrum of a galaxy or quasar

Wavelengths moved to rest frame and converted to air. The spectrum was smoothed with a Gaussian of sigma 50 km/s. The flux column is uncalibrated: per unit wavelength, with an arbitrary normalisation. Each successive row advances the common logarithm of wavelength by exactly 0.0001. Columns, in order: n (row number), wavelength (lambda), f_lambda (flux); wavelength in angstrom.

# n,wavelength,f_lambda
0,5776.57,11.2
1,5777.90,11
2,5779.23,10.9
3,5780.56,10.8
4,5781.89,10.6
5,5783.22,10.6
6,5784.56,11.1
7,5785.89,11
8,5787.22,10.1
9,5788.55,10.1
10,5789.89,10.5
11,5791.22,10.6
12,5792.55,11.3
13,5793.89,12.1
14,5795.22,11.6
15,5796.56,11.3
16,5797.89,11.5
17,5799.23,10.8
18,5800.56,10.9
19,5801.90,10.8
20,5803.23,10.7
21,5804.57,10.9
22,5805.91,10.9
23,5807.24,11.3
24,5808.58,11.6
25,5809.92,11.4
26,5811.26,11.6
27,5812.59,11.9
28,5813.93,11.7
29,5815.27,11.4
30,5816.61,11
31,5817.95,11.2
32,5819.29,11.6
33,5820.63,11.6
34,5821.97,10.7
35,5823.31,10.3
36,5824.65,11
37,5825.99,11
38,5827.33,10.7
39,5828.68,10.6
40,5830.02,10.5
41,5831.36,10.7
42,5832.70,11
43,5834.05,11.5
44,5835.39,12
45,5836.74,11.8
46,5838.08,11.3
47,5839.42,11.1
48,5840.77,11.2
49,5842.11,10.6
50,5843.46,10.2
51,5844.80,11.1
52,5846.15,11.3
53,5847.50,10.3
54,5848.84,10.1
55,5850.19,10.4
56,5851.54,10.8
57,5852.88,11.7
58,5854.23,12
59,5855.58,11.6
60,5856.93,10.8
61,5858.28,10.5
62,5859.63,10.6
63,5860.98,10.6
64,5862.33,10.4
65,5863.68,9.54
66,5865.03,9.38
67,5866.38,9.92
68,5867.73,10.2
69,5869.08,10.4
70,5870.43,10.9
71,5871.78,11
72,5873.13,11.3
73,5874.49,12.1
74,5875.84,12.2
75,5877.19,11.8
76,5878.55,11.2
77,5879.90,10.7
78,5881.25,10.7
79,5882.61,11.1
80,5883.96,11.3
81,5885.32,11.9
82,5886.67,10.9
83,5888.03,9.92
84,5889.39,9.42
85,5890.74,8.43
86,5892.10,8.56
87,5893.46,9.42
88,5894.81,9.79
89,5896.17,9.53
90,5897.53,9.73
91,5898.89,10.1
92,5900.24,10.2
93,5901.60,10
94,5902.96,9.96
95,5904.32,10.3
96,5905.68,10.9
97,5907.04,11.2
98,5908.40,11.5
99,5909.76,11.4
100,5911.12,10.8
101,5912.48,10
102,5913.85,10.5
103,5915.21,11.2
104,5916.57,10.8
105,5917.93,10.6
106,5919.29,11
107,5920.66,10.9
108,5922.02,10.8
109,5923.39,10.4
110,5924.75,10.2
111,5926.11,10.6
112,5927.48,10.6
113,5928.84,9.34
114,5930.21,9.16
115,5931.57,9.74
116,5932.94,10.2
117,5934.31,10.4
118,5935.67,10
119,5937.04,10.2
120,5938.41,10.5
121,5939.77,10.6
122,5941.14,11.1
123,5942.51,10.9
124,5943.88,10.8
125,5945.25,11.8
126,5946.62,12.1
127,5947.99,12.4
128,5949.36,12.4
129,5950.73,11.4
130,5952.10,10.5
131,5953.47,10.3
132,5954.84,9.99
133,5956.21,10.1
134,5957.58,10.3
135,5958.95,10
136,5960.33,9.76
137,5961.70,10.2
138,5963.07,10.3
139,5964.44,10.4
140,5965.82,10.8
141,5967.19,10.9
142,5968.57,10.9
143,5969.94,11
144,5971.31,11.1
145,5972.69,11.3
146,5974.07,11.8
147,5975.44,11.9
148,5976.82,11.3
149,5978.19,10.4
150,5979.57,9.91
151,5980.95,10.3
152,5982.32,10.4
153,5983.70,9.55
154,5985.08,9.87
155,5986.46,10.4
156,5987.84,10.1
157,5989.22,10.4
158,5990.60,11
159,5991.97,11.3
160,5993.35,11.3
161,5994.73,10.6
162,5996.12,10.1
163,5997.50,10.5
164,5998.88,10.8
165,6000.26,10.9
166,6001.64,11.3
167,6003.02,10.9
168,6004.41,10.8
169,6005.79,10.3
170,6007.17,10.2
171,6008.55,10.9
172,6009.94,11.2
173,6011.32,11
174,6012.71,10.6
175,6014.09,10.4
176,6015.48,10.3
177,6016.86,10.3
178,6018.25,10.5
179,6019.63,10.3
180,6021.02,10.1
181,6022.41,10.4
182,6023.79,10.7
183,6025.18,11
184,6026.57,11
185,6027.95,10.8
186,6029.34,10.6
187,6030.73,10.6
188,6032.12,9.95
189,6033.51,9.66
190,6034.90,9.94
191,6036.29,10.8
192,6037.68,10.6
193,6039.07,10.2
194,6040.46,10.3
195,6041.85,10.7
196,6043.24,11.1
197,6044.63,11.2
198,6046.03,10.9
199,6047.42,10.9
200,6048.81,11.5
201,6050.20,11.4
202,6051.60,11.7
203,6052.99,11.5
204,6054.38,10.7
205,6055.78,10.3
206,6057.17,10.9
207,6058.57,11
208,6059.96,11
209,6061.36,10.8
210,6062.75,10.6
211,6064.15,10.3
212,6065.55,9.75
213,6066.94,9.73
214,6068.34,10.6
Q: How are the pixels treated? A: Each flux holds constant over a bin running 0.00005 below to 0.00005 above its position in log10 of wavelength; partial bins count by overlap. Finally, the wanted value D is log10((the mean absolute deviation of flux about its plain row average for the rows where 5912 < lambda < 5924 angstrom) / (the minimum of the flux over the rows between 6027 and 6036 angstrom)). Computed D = -1.5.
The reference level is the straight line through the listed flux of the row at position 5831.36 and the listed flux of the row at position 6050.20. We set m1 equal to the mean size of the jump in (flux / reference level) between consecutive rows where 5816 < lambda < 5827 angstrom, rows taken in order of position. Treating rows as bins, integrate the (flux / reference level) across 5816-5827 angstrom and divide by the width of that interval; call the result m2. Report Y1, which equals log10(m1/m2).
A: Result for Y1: -1.47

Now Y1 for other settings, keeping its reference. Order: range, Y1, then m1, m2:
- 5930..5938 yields -1.44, 0.033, 0.91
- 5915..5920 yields -1.51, 0.031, 0.99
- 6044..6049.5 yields -1.57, 0.026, 0.98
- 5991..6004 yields -1.49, 0.031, 0.97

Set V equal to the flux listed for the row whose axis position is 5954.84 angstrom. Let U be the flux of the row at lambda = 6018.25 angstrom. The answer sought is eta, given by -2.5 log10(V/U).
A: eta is 0.054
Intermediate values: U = 10.5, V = 9.99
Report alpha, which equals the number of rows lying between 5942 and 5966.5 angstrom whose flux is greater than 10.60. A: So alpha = 8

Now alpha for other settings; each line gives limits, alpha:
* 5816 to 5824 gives 5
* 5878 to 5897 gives 7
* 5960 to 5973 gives 6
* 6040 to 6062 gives 14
